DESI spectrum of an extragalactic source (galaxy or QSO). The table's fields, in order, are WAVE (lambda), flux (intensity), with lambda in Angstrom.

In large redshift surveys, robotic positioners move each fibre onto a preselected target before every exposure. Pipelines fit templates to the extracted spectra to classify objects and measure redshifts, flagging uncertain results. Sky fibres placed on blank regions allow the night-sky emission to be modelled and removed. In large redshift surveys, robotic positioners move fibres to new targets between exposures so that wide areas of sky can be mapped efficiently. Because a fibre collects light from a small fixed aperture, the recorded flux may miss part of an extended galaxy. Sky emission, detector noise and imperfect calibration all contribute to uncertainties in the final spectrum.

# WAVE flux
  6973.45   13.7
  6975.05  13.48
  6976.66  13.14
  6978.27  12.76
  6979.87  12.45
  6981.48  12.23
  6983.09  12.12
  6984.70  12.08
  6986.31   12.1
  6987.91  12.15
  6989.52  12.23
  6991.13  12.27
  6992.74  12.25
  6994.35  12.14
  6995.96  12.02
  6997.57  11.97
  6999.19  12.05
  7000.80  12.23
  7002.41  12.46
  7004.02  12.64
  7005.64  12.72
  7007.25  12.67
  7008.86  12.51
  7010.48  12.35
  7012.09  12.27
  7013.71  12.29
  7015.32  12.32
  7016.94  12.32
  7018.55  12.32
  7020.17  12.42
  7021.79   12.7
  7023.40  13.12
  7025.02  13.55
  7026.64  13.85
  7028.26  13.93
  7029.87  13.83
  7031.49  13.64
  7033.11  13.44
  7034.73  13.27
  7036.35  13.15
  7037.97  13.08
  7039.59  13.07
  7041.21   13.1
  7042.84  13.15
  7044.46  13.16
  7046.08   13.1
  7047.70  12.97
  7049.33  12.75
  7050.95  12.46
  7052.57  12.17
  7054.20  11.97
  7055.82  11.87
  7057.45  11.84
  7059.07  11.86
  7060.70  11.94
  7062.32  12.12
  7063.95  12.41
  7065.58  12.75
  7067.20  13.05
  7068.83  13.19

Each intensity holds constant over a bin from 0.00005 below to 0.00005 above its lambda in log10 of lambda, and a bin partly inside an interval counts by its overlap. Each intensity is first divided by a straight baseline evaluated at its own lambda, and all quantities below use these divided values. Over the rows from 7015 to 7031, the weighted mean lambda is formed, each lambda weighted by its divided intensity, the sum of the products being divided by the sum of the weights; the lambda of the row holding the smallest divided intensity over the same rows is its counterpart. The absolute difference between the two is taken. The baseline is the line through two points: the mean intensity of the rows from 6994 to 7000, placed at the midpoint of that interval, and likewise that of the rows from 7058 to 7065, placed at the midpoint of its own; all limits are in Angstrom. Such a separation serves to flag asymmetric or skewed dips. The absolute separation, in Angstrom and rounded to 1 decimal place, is 4.3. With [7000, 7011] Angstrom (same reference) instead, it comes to 4.8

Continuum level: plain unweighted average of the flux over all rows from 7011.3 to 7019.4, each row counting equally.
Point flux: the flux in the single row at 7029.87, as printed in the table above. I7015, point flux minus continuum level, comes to 1.5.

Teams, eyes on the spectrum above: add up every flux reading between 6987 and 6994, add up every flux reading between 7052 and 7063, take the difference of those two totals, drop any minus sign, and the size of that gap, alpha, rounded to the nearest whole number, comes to 35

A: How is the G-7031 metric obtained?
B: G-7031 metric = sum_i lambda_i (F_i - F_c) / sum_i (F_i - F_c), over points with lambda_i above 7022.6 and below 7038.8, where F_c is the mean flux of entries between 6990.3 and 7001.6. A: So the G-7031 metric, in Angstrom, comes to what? 7030.2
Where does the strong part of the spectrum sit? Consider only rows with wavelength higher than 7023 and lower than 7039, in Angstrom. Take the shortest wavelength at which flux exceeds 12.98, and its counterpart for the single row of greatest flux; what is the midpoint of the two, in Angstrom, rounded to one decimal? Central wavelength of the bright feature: 7025.8 Angstrom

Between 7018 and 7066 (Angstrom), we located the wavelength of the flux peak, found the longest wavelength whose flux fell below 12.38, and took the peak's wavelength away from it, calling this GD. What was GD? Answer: 34.1 Angstrom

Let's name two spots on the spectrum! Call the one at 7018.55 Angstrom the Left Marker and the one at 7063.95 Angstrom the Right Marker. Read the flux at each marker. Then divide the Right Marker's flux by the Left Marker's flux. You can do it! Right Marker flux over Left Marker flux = 1.007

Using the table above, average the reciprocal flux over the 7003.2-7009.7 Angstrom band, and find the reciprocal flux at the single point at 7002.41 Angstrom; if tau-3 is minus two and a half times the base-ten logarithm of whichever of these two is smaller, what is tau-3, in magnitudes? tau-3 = 2.754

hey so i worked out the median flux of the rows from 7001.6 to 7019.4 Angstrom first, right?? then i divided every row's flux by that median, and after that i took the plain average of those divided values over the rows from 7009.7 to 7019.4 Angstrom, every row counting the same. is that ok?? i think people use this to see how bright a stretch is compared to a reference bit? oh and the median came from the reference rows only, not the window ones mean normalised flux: 1.00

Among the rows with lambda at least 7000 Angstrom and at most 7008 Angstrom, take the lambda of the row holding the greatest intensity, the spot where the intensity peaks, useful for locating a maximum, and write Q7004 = 7005.64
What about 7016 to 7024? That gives 7023.40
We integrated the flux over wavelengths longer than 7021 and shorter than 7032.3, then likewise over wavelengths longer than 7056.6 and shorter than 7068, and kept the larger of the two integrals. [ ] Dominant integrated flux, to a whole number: 153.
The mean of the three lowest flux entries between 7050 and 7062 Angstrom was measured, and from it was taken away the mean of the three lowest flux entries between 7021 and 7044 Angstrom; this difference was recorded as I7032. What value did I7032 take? -1.1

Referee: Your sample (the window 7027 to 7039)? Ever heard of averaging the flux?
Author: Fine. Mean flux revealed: 13.5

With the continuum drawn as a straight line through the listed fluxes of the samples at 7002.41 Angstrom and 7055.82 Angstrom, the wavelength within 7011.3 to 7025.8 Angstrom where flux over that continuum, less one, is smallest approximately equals 7012.09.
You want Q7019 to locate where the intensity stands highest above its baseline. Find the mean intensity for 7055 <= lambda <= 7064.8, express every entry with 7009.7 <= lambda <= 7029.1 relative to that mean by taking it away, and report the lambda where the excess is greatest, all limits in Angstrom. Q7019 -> 7028.26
